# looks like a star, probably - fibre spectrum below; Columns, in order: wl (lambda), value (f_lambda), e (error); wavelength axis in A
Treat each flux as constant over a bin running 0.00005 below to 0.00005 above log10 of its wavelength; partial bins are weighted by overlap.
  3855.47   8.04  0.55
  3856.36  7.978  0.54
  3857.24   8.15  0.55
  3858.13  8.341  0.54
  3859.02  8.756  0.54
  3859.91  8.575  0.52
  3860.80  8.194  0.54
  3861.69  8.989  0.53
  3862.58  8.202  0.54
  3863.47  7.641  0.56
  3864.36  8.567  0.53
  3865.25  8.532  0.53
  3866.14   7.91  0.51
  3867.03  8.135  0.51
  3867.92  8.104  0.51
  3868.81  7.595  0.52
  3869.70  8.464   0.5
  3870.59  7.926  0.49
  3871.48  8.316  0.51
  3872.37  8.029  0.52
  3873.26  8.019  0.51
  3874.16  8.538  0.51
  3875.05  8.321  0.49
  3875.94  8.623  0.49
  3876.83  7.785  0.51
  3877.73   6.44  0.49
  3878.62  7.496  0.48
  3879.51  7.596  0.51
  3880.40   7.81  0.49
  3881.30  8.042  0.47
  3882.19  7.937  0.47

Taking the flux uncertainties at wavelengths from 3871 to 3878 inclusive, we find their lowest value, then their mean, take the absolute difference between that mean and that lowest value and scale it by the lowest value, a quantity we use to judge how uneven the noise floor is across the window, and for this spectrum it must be 0.028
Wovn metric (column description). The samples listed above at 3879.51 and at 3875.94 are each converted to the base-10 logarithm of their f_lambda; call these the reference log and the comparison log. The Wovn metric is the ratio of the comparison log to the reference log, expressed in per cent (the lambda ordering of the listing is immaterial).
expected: 106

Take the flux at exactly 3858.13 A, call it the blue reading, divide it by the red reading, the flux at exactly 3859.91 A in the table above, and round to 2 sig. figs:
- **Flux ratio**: 0.97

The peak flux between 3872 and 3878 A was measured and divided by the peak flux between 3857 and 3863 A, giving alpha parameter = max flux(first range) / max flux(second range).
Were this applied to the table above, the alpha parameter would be 0.96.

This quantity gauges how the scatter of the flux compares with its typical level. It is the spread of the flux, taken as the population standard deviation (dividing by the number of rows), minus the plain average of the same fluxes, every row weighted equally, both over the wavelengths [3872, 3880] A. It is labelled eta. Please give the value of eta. -7.25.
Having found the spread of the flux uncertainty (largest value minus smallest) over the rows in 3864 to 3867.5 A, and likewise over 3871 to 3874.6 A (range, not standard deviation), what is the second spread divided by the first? 0.5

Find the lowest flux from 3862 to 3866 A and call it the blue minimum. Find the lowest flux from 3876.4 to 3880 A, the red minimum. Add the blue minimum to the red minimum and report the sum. 14.1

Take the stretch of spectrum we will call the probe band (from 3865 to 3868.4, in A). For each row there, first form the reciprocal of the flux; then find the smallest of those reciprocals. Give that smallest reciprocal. 0.117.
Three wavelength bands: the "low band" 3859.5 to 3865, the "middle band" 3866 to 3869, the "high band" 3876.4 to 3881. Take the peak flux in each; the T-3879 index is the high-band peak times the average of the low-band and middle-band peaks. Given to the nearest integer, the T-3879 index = 67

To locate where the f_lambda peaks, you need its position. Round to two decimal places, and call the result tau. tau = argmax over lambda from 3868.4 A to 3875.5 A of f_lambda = 3874.16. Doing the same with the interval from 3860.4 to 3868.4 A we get 3861.69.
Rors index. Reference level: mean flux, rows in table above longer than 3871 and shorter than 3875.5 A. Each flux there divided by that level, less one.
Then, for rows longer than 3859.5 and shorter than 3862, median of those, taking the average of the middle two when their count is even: 0.040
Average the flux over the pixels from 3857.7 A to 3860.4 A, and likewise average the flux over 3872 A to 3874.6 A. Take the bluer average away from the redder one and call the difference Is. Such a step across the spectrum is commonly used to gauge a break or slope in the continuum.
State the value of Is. -0.4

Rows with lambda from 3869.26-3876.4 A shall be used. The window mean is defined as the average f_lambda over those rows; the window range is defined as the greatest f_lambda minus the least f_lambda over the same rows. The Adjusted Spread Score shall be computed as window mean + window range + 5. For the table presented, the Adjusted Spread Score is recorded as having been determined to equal 14.0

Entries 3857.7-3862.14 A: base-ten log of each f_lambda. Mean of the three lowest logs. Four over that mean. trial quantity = 4.34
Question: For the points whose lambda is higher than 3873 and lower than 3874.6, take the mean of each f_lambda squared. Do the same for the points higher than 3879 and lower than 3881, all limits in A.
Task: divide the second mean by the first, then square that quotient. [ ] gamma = 0.75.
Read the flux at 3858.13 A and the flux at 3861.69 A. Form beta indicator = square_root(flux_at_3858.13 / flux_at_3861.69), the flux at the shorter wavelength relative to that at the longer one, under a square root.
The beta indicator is 0.96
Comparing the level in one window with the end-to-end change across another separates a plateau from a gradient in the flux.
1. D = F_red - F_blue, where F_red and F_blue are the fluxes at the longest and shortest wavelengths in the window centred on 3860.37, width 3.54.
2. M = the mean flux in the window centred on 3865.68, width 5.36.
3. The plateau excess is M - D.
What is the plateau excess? 7.9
